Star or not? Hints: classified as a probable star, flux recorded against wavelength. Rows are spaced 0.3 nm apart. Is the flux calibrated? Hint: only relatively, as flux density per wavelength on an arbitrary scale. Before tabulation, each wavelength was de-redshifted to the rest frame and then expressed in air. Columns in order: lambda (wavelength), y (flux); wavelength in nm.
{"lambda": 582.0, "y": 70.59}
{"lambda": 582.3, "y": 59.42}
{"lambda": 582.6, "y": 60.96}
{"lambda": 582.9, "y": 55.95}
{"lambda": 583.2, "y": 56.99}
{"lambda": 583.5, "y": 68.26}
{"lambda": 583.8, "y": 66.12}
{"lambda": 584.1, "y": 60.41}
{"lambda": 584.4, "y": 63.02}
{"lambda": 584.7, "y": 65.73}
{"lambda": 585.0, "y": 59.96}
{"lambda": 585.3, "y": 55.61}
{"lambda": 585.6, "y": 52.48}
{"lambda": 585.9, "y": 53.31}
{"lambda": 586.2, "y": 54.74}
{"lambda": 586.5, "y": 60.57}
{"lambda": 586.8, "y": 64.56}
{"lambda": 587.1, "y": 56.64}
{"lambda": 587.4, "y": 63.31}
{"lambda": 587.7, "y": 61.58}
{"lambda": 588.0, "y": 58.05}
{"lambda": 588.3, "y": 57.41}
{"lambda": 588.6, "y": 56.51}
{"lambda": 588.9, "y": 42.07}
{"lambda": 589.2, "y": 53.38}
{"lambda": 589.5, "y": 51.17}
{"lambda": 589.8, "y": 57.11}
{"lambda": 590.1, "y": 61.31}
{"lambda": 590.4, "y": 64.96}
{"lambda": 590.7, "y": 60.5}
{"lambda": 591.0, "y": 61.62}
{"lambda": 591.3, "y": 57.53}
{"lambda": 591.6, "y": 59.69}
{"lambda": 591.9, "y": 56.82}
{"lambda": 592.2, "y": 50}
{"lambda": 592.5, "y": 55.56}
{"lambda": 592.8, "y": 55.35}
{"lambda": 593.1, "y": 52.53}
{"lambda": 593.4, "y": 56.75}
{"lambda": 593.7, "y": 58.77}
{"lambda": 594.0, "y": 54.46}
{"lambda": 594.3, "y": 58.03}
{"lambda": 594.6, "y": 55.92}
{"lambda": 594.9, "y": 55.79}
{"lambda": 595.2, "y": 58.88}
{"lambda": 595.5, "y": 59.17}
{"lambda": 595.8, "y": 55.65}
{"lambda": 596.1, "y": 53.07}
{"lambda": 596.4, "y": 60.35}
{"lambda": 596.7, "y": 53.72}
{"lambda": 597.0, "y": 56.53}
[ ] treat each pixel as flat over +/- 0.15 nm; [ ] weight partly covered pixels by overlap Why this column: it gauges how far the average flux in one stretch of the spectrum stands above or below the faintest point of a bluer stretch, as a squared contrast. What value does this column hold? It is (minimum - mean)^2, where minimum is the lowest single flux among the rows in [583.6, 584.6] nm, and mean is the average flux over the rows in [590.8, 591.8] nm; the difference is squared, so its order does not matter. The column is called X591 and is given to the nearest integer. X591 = 1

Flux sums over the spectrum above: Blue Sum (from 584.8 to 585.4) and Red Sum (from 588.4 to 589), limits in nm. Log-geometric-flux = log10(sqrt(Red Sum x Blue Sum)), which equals 2.03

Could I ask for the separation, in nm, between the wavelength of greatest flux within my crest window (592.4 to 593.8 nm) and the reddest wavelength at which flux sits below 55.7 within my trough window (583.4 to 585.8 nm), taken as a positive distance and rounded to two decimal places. 8.10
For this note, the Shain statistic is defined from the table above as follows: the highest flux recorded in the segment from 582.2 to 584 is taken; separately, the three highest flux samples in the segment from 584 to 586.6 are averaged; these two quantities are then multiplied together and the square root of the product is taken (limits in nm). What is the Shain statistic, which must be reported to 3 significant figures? 65.6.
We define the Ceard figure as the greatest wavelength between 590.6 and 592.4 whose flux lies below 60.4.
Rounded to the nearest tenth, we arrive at 592.2 nm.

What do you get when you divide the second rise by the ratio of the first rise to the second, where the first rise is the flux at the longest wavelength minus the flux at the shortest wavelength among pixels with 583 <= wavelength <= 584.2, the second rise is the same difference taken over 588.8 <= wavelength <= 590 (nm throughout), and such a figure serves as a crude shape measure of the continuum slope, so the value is 66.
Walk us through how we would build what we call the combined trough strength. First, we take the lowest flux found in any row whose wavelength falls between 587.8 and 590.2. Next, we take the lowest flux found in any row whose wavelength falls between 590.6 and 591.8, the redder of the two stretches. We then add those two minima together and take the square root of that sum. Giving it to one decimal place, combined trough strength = 10.0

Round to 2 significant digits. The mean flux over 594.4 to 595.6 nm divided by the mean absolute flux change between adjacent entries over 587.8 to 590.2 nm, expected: 10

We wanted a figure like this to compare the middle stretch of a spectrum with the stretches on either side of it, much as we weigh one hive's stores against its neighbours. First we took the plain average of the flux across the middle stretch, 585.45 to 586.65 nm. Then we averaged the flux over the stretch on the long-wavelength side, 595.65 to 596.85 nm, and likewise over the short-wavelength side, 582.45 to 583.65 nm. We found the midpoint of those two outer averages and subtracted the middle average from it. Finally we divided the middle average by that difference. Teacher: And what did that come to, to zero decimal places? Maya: 19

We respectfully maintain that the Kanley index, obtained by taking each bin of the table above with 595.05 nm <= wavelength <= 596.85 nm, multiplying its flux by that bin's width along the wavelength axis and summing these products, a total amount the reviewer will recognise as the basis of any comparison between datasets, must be 102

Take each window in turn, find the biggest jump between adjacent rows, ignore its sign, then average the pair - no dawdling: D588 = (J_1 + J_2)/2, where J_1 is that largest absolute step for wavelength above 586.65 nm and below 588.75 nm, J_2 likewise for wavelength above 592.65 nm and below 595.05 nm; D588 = 6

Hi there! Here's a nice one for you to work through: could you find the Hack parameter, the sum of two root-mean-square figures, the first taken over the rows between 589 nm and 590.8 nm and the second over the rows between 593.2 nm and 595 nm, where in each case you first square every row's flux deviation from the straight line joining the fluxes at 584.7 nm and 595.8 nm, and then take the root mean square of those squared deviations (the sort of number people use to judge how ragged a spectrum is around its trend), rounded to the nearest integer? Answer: 55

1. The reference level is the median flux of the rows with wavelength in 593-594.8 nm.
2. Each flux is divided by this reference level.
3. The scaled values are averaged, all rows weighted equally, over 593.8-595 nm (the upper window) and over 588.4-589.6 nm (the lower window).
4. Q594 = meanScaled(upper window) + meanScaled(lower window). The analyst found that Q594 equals 1.90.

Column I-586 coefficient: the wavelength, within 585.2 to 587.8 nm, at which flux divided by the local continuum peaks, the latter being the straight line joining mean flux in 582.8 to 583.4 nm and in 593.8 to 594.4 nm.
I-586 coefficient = 586.8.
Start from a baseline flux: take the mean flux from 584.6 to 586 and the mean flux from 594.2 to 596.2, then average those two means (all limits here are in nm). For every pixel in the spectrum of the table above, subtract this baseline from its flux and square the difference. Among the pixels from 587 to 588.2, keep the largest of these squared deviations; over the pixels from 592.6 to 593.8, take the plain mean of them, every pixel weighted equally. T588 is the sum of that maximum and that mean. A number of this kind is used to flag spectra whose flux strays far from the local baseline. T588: 46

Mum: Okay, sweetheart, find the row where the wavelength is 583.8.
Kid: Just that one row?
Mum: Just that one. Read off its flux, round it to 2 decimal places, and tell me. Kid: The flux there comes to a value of 66.12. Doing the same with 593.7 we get 58.77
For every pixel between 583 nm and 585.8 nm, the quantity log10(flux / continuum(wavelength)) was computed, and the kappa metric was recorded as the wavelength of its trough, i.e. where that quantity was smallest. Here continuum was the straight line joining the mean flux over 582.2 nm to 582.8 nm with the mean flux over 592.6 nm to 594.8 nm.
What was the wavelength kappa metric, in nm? 585.6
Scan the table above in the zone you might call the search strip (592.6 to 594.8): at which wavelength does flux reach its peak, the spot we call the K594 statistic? 593.7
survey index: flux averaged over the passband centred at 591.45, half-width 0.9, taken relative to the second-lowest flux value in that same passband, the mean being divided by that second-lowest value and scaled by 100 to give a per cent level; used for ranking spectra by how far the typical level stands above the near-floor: 102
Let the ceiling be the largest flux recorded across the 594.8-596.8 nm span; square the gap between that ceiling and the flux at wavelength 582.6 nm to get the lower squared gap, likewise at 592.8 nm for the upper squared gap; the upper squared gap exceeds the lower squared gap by 25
